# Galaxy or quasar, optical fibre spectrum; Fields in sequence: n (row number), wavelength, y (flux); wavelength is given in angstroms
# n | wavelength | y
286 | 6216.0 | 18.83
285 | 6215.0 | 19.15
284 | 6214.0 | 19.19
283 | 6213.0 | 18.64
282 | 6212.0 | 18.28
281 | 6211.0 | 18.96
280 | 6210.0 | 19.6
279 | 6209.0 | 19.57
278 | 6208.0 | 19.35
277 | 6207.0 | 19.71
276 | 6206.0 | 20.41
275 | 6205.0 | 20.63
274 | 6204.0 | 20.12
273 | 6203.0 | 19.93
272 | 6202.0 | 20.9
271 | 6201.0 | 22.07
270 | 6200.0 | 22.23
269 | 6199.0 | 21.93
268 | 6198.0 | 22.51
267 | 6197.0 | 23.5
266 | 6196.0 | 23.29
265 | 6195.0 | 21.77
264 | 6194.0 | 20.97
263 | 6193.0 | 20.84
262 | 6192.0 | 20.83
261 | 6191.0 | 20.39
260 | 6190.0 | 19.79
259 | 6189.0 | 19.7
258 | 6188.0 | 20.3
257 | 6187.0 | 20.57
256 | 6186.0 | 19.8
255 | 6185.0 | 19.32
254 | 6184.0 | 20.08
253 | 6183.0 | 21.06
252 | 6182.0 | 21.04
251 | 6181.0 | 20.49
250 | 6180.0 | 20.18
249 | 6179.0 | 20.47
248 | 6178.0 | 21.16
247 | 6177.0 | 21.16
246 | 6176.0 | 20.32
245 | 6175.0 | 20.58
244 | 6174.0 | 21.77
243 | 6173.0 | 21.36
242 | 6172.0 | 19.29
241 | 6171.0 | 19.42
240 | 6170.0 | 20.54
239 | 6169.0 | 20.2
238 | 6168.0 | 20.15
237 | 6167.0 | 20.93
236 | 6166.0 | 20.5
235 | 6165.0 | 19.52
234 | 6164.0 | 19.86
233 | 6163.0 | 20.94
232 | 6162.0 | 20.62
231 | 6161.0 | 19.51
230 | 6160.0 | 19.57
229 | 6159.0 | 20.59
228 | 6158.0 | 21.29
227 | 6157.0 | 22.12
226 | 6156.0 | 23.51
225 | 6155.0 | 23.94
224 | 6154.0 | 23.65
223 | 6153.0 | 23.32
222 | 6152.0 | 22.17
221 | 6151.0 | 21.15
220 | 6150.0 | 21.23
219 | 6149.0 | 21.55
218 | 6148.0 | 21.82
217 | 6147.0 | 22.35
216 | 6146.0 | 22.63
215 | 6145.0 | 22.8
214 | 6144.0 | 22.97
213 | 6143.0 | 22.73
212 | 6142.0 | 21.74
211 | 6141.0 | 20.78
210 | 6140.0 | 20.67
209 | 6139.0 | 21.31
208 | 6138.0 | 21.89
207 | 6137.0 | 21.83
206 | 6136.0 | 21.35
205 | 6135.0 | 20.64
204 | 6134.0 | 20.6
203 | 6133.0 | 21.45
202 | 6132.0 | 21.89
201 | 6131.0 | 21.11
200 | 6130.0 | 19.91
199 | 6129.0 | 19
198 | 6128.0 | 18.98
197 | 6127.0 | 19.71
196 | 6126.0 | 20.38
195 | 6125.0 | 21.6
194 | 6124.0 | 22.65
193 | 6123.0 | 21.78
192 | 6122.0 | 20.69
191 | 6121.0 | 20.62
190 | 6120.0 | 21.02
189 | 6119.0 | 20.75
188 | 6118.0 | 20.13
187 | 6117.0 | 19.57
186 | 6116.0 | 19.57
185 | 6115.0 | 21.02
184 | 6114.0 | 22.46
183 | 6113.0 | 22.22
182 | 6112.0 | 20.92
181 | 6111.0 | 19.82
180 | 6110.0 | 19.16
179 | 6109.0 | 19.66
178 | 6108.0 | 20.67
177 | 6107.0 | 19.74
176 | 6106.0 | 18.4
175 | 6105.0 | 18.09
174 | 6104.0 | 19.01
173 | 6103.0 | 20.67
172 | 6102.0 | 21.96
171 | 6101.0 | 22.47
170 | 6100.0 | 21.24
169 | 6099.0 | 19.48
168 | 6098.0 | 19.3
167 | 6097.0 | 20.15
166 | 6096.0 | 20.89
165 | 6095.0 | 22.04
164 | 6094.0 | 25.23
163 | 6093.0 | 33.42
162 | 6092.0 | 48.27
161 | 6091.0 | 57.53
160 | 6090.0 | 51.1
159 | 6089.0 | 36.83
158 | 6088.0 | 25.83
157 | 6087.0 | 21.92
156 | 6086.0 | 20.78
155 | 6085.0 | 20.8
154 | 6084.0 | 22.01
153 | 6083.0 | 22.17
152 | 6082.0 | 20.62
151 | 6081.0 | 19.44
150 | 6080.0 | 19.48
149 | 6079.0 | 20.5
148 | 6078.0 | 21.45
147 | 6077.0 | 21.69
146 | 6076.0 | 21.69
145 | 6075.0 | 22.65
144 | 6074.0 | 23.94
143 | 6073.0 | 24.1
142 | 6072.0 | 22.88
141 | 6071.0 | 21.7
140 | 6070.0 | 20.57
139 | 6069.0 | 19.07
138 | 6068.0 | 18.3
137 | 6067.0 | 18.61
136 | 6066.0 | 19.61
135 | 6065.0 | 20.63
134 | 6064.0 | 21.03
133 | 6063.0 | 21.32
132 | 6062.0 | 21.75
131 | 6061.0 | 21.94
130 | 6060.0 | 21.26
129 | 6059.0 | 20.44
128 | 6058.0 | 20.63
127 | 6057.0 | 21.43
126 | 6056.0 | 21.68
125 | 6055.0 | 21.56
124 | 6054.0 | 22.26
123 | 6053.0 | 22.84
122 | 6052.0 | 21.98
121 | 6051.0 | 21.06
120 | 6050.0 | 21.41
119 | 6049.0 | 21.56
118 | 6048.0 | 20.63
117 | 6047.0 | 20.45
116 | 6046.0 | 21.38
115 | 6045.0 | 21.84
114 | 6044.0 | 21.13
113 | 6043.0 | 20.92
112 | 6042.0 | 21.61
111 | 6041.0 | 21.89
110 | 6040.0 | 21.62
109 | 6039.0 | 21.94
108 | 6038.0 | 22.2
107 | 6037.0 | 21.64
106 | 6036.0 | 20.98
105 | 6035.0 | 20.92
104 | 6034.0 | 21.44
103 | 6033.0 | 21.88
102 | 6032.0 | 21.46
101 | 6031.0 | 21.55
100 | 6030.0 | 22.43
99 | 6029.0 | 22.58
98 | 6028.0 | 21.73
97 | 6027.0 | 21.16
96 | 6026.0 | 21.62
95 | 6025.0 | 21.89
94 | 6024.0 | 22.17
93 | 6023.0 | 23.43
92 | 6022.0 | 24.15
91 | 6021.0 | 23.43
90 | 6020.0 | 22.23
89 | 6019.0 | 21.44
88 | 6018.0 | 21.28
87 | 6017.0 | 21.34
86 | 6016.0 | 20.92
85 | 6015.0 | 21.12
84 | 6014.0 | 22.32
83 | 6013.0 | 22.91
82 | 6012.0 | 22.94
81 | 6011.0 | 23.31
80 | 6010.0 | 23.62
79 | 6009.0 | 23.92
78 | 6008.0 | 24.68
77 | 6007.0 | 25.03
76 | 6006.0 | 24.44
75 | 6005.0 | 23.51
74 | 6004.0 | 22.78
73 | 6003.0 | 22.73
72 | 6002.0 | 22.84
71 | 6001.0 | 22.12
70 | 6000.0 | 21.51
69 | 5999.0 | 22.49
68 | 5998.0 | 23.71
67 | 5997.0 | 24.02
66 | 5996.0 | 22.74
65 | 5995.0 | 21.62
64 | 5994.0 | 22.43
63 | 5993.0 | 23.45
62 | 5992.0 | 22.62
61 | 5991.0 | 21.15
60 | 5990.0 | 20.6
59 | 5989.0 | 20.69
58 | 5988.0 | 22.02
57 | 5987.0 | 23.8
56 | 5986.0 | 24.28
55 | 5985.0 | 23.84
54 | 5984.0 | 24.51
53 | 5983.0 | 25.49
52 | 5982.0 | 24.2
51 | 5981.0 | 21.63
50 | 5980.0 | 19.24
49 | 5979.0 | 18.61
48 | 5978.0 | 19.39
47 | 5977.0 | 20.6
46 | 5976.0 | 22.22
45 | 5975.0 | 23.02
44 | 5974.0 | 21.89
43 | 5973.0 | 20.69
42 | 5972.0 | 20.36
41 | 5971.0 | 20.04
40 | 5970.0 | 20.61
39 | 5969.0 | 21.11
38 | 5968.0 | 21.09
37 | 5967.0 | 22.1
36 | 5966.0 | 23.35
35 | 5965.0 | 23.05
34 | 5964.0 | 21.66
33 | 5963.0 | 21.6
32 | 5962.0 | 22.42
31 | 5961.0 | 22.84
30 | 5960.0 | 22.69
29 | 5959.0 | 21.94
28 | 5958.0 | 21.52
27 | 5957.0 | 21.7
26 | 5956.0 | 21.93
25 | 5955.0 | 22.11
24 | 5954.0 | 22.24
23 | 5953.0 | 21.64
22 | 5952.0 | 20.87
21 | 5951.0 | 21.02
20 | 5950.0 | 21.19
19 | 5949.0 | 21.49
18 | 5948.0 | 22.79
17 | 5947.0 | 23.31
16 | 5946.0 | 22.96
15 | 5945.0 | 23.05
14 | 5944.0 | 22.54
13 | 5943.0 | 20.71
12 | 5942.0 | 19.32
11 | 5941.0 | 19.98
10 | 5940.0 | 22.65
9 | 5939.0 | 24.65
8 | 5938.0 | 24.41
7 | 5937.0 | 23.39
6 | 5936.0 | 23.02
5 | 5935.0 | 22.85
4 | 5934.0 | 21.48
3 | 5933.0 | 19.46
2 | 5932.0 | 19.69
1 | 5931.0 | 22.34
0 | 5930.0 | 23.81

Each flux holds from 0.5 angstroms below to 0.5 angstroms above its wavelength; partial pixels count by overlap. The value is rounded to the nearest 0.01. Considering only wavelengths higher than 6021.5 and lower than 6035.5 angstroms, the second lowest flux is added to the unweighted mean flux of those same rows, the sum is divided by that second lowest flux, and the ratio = 2.04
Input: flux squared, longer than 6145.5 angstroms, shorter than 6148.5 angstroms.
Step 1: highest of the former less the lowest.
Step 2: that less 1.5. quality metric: 35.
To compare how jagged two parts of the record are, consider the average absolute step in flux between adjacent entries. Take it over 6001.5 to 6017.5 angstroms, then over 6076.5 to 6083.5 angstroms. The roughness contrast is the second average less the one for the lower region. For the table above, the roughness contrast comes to 0.37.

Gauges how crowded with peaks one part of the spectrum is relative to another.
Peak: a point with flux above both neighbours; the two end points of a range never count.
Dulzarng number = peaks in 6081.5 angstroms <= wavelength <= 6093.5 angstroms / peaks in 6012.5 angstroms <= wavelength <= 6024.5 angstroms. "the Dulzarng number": 1.0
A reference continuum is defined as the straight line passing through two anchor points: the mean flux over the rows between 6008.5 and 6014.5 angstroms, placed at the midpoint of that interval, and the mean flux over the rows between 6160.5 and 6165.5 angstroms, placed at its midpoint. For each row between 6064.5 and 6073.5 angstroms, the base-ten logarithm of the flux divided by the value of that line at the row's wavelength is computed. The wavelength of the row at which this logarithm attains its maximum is 6073.0 angstroms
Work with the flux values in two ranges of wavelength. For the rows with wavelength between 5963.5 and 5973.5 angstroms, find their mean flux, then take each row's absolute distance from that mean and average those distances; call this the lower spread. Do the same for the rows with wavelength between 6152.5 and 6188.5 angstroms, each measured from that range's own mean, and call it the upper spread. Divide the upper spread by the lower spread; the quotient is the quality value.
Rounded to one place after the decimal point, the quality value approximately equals 1.0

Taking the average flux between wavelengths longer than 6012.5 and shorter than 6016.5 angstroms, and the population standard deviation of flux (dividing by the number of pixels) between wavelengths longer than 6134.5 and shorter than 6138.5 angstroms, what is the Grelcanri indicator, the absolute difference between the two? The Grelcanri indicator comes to 21.3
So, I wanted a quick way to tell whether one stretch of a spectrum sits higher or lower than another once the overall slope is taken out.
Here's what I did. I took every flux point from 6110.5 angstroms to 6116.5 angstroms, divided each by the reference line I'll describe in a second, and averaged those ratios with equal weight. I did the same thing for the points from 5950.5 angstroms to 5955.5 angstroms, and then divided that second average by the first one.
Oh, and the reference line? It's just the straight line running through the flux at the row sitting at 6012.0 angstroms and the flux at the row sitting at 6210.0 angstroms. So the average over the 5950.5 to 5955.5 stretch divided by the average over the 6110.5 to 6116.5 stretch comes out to 0.91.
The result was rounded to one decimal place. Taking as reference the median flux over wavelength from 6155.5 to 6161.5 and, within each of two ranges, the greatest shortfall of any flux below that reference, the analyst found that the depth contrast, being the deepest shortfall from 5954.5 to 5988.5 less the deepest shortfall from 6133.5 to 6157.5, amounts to 2.0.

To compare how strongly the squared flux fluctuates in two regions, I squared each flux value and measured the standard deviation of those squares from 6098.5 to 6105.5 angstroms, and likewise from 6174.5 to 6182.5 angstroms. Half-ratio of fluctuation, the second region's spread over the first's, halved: 0.12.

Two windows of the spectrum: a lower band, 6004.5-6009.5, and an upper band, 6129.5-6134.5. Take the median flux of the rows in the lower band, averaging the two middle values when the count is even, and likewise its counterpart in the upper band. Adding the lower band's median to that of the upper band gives 46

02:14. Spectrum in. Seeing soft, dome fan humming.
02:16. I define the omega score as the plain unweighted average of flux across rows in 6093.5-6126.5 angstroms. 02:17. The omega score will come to 20.7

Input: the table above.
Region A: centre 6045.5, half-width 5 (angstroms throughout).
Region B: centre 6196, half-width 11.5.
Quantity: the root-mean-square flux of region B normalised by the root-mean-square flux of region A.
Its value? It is 0.98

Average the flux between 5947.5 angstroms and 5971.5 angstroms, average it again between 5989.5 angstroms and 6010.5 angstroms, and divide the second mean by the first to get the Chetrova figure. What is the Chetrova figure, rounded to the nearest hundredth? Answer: 1.05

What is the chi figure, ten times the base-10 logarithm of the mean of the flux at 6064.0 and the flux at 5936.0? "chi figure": 13.4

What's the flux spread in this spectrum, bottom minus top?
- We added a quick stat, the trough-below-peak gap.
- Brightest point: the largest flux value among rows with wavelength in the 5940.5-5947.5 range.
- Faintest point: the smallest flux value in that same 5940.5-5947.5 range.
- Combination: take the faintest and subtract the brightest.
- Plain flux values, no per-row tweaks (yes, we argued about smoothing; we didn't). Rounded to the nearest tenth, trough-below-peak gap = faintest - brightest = -4.0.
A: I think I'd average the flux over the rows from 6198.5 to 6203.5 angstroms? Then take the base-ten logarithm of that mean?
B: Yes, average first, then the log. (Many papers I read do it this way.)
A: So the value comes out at 1.33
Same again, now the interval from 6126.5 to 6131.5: 1.30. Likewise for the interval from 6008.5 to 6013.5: 1.37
